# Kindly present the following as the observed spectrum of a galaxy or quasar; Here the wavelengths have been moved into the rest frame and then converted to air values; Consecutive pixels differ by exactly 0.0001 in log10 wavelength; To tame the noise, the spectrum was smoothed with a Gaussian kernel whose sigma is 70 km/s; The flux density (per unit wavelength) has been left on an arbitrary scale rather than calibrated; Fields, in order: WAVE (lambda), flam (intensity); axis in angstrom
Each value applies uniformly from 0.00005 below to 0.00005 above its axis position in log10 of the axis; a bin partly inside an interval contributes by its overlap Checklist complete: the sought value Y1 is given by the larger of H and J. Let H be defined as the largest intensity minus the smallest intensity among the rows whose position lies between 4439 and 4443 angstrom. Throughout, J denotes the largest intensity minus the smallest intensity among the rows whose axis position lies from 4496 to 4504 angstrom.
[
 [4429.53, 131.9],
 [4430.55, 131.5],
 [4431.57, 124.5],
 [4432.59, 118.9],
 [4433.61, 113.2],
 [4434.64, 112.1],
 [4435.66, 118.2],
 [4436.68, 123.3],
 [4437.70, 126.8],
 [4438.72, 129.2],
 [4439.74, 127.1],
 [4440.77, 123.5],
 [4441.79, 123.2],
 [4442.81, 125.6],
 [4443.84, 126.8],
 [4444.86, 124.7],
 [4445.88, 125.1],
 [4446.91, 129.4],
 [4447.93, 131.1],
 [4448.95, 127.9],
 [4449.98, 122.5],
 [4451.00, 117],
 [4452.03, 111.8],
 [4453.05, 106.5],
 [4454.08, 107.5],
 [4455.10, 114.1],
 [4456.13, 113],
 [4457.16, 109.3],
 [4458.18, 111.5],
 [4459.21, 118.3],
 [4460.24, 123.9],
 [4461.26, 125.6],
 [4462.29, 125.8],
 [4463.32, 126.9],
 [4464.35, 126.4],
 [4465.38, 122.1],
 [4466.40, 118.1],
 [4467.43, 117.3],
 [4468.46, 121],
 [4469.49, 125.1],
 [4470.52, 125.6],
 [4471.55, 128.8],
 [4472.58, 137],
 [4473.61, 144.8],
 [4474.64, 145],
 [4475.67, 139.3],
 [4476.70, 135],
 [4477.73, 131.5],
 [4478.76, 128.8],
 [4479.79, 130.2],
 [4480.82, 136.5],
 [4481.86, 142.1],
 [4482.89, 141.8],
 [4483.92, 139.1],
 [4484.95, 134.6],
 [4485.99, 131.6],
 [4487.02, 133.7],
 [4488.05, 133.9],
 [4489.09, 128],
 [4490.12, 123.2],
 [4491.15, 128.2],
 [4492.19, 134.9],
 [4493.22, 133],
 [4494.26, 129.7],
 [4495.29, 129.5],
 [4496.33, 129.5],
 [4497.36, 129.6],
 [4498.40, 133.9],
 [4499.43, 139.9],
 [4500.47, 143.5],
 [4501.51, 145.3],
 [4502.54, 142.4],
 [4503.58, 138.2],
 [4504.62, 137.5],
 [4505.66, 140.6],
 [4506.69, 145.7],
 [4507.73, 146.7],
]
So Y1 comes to 16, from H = 3.9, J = 16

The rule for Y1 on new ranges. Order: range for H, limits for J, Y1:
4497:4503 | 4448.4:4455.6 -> 21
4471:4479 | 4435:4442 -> 16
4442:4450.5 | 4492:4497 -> 9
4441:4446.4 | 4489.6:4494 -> 12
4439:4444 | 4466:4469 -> 4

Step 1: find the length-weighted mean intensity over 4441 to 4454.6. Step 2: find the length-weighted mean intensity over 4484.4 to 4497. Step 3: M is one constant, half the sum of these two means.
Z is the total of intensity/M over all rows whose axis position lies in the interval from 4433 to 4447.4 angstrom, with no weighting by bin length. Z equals 13.7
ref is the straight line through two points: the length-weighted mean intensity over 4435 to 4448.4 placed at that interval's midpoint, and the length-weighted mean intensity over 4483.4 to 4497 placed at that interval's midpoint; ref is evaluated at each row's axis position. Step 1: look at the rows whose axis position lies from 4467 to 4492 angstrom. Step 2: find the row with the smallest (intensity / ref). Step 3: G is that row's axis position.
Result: 4467.43 angstrom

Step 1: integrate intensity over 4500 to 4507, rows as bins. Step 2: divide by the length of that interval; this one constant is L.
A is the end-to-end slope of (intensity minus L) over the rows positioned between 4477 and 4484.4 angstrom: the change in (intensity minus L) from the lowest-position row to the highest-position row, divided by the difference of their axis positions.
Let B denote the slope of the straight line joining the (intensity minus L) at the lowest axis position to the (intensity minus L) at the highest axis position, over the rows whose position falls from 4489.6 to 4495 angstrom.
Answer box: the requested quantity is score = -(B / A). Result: -1.3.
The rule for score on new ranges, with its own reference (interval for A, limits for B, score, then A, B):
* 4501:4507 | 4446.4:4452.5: 44.5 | 0.1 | -3.4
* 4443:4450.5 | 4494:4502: 3.1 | -0.7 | 2.2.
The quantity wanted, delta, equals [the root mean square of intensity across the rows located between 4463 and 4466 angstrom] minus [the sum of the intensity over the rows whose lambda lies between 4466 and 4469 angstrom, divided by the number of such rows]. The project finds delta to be 6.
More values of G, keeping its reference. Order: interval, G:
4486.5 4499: 4490.12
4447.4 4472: 4453.05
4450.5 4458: 4453.05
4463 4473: 4467.43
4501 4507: 4504.62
